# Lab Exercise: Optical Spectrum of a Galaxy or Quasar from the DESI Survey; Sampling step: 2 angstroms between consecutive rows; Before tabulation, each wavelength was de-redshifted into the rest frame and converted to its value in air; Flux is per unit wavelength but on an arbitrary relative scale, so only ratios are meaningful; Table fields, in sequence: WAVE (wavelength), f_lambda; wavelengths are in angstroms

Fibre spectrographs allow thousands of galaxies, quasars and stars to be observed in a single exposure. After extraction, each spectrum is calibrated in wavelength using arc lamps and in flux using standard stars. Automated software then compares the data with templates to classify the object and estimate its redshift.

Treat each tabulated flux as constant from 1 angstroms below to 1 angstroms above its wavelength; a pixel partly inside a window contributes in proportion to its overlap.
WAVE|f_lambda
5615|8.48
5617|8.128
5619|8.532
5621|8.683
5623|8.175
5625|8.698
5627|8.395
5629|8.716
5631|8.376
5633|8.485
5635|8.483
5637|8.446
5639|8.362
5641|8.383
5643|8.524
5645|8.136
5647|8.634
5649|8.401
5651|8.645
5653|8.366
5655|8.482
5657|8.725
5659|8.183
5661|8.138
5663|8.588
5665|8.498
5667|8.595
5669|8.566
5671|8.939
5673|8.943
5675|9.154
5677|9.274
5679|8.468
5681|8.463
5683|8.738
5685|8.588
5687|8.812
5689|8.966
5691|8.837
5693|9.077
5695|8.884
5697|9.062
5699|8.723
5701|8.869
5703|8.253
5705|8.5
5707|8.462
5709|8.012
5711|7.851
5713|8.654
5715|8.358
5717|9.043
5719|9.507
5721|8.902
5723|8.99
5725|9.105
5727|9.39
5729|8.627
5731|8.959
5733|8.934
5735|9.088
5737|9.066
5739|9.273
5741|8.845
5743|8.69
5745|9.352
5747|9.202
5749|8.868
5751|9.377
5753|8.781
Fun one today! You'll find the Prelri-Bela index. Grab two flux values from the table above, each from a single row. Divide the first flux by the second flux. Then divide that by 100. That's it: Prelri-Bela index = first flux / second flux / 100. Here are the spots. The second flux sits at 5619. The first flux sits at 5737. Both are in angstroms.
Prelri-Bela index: 0.0106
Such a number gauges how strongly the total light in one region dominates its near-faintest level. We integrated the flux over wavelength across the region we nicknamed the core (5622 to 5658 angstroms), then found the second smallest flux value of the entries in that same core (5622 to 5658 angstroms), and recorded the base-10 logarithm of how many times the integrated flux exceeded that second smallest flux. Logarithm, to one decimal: 1.6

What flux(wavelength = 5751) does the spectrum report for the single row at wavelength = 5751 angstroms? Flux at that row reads 9.377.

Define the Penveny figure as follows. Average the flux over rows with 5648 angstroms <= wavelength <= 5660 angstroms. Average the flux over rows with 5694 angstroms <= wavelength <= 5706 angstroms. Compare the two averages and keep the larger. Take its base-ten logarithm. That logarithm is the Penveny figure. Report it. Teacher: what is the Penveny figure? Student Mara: 0.940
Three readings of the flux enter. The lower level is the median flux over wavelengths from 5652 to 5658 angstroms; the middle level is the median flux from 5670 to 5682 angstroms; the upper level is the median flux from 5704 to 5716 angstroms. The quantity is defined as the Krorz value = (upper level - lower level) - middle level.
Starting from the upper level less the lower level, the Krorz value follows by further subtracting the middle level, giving -9.01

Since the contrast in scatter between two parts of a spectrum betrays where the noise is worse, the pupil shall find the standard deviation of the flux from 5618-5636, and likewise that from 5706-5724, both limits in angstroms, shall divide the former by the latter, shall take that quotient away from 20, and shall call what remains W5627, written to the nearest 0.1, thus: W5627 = 19.7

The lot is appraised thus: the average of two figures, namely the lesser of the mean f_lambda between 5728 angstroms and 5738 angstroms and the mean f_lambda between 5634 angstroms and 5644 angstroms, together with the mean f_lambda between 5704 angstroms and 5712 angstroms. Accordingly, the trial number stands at 8.32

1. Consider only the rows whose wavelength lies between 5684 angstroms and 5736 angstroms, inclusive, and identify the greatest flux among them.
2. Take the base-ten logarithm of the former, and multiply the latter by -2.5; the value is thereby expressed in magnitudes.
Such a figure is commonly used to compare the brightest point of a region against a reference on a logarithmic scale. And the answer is -2.45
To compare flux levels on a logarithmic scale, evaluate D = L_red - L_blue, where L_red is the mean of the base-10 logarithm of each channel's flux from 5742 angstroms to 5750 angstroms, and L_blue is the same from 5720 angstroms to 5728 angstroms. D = -0.003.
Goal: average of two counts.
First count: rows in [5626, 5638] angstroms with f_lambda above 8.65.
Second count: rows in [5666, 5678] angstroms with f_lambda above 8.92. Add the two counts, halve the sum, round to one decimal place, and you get 2.5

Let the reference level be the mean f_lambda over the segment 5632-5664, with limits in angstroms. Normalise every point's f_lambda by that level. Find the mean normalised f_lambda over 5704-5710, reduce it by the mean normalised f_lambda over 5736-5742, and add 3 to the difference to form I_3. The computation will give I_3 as 2.91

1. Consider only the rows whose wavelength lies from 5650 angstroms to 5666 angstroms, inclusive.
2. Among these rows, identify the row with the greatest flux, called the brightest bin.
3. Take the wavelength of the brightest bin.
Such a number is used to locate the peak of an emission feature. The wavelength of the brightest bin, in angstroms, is 5657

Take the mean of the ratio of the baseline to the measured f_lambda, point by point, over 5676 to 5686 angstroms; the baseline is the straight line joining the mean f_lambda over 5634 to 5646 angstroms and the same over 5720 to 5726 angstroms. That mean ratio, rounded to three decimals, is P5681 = 0.999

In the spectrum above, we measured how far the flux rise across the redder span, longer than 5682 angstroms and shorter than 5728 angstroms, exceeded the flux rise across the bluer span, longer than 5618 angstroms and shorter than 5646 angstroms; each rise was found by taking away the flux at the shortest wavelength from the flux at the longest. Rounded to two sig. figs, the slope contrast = 1.0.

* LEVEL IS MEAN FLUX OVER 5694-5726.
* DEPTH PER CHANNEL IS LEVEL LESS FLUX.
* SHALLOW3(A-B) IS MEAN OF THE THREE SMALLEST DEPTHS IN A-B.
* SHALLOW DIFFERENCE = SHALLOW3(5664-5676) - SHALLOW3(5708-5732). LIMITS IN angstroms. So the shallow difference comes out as 0.32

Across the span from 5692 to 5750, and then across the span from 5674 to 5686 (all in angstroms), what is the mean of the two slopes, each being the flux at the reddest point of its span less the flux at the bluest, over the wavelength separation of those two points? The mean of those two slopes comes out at -0.030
